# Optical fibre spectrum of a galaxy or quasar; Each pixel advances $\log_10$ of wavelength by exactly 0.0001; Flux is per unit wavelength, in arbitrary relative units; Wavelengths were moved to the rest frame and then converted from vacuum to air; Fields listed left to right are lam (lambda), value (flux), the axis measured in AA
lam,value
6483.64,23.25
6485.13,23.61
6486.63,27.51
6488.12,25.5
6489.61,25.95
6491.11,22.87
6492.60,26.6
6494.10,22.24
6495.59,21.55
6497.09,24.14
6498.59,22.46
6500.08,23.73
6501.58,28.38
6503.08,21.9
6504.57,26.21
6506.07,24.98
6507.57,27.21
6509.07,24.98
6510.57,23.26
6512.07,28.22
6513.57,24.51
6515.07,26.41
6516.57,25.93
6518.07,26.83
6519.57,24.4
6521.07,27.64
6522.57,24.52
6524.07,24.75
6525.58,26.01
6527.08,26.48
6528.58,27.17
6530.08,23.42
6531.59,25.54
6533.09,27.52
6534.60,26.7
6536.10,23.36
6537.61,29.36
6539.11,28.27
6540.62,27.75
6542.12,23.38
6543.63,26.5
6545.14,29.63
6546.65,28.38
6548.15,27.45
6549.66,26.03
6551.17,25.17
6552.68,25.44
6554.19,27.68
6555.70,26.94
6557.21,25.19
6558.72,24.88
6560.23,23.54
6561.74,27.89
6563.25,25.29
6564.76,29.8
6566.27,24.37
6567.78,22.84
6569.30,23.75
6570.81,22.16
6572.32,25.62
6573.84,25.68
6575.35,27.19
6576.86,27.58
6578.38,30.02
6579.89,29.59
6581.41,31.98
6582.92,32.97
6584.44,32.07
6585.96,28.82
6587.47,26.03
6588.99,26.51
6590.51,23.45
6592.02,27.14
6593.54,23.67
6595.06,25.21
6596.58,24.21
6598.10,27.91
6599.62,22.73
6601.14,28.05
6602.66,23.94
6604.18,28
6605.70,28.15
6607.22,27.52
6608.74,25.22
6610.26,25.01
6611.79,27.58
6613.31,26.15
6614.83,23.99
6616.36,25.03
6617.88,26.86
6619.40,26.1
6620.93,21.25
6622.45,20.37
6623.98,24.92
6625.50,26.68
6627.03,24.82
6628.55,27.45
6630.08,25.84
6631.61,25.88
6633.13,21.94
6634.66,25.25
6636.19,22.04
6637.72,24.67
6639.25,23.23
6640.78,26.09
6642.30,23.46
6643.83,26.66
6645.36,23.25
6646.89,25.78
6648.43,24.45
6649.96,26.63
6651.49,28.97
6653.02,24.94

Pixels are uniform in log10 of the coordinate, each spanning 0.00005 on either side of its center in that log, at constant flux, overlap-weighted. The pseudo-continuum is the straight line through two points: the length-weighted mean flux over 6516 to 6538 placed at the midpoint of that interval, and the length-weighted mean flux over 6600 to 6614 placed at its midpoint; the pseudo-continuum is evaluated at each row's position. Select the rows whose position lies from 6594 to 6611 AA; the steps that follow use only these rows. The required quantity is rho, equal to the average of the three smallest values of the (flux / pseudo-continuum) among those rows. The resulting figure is 0.893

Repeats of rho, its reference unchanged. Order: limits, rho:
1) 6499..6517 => 0.892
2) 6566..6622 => 0.834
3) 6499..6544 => 0.883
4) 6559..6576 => 0.871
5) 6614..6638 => 0.795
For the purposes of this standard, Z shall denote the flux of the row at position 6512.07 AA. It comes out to 28.22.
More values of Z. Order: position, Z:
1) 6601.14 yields 28.05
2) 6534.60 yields 26.7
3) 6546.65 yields 28.38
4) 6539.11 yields 28.27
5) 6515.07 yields 26.41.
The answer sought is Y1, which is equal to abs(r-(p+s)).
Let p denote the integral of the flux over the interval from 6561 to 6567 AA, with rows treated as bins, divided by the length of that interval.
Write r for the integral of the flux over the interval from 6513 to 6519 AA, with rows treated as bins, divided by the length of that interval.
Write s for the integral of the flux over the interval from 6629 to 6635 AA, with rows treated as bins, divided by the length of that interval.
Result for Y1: 25.8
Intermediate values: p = 26.9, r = 25.93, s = 24.8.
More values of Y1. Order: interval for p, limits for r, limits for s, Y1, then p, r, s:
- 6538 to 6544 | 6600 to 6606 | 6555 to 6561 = 25.1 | 26.7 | 26.68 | 25.1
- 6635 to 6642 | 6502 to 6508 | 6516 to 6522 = 25.1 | 24.1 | 25.15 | 26.2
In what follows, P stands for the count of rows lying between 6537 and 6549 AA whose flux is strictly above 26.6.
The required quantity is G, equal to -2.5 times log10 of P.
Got -1.9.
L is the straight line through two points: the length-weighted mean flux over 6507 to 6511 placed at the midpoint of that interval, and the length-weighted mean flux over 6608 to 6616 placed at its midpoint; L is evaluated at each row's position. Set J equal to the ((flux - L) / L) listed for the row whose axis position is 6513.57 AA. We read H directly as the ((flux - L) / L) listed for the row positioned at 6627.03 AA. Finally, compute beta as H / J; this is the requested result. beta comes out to 1.1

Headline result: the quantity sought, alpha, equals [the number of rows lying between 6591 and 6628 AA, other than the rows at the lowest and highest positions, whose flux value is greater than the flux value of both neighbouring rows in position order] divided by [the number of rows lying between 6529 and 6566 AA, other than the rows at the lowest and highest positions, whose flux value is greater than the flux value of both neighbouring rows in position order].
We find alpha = 1.4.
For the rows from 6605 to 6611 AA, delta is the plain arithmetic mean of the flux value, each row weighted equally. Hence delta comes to 26.5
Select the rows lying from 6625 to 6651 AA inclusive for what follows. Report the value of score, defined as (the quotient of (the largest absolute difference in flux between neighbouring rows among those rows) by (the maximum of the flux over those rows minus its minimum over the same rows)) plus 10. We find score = 10.7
